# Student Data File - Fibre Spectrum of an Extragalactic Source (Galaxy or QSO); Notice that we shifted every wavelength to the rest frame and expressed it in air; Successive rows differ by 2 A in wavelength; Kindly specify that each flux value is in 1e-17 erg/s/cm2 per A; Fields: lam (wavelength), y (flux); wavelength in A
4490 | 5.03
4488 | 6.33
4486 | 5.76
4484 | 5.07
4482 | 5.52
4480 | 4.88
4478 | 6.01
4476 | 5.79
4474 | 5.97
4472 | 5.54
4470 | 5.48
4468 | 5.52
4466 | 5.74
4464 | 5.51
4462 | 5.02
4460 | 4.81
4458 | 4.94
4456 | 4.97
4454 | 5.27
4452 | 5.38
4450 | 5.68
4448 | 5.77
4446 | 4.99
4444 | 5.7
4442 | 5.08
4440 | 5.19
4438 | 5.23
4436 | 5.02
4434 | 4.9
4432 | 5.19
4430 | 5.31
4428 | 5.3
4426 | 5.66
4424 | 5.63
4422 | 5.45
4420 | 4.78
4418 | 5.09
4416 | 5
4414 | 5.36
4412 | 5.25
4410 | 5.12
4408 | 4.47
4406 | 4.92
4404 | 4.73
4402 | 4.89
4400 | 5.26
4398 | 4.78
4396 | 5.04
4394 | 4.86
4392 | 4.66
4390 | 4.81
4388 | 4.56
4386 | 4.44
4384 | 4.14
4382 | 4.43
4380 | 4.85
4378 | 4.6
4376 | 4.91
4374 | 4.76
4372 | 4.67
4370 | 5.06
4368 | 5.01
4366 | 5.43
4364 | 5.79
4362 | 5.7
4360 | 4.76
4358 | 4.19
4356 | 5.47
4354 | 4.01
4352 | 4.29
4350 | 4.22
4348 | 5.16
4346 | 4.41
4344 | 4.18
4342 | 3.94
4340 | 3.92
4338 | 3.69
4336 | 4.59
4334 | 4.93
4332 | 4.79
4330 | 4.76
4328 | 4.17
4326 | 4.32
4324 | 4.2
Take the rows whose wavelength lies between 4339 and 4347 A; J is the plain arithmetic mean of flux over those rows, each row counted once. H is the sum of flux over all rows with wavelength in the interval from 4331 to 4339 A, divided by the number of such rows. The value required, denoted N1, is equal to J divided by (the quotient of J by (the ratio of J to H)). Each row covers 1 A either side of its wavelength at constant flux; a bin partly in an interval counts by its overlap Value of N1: 0.91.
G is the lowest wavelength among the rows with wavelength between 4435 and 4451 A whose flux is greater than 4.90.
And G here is 4436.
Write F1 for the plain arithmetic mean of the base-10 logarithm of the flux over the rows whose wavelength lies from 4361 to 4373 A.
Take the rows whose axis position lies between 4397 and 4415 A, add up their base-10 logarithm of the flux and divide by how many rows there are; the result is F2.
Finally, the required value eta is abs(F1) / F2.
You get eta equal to 1.04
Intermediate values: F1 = 0.72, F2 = 0.70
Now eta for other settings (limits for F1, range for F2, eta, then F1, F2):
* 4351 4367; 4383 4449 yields 0.98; 0.69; 0.70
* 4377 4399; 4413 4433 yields 0.92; 0.67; 0.72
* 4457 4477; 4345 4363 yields 1.10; 0.73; 0.67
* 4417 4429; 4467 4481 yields 0.97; 0.73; 0.75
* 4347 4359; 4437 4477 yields 0.90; 0.66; 0.73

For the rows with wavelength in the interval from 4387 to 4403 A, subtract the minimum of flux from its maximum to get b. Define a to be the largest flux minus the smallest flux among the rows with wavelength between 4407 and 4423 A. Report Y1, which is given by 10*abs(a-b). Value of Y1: 2.80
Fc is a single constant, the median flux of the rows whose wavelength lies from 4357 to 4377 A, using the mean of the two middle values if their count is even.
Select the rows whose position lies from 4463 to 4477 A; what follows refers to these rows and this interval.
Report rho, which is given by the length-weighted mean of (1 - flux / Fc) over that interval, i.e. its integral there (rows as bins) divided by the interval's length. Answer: -0.139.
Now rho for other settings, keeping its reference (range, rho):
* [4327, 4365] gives 0.077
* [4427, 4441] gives -0.041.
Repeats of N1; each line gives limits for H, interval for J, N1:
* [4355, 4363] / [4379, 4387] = 0.89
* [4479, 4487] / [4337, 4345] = 0.74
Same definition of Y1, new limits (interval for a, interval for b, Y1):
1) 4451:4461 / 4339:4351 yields 6.70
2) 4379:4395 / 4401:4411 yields 0.70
